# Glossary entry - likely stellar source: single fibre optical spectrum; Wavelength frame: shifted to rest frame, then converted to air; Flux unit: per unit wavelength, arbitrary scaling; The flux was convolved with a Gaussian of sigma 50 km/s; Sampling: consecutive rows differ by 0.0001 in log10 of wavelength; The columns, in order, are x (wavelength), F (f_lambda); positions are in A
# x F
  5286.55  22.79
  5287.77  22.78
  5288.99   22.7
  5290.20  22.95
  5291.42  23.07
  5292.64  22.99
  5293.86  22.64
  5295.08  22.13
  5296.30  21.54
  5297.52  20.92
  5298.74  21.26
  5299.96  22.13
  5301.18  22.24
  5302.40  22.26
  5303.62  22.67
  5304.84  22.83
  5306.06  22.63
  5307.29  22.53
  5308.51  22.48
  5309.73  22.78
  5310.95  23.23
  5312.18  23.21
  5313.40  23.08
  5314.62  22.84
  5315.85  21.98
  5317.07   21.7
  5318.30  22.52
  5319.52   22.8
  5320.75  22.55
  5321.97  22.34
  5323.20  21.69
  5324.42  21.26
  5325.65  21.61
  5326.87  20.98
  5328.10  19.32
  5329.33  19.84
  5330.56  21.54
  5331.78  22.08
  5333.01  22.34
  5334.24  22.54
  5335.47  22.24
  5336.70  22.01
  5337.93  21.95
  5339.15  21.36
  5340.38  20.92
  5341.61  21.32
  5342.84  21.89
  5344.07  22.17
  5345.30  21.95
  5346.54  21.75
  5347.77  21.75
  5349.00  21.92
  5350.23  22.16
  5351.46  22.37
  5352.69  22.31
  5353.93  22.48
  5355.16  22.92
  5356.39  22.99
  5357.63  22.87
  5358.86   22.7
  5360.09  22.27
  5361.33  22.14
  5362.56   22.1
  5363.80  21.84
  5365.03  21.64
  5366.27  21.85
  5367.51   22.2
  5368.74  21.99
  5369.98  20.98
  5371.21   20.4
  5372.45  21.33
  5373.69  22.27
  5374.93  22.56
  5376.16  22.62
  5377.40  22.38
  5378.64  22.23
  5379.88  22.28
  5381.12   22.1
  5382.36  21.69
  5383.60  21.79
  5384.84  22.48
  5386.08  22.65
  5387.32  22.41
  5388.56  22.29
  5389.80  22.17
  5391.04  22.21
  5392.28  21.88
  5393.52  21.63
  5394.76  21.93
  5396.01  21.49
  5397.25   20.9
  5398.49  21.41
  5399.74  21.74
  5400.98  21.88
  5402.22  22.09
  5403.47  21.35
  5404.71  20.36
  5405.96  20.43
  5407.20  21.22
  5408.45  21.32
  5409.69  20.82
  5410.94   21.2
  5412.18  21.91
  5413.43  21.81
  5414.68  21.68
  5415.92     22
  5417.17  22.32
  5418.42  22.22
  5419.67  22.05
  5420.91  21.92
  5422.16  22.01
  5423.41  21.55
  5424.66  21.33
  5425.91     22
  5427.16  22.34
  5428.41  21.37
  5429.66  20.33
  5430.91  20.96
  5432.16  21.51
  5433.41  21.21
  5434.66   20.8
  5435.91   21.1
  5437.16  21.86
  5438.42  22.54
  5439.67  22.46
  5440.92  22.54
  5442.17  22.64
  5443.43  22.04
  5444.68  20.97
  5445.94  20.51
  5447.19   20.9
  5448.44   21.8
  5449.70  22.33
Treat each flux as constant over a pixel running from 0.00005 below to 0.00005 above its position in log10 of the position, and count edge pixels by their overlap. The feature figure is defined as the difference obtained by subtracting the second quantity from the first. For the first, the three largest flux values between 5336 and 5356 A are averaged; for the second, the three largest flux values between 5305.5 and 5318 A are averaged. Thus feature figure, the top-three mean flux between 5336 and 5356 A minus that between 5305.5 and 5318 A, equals -0.58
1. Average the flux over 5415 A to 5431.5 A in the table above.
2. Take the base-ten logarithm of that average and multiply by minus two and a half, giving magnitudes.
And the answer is -3.34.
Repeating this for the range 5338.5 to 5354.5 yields -3.35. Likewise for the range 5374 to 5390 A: -3.37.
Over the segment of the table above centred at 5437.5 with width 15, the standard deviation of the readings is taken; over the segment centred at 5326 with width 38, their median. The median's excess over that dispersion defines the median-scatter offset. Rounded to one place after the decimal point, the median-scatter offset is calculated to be 21.4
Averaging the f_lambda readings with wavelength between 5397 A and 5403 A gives 21.6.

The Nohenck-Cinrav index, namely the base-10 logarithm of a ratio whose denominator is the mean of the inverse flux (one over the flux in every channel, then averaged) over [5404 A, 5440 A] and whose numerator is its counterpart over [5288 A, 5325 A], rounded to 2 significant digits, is -0.017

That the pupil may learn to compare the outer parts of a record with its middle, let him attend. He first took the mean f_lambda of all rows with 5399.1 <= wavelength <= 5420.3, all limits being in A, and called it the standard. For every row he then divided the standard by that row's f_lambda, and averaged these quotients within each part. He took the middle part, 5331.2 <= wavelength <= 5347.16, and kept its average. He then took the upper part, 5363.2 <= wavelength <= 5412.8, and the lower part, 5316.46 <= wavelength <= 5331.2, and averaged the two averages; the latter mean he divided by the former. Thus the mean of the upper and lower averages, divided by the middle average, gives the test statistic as 1.01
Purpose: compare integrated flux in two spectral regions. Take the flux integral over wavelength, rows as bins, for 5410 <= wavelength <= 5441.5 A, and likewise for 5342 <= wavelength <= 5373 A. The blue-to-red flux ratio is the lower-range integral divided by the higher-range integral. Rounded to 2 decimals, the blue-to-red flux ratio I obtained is 1.00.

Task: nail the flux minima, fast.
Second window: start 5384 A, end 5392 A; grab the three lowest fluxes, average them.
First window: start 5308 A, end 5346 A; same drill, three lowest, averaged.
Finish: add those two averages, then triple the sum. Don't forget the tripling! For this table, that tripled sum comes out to 127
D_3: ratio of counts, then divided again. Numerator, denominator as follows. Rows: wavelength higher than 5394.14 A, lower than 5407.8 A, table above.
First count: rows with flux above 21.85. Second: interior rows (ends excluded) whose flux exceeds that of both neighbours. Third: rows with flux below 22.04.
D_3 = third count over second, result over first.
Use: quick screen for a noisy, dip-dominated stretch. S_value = 3.33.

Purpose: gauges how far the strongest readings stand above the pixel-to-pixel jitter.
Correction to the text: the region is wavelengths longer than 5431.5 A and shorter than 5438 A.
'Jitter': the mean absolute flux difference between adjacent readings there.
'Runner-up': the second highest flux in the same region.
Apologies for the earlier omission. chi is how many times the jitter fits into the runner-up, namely 49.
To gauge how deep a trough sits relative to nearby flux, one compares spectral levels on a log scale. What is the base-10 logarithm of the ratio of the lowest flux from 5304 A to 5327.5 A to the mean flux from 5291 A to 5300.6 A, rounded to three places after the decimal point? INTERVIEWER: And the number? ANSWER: -0.022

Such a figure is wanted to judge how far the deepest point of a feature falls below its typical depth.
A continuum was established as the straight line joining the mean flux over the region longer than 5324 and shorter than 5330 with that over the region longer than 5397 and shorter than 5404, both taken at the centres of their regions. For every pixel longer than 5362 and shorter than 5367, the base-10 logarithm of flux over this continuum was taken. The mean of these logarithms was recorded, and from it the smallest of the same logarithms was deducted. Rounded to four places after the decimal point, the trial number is 0.0045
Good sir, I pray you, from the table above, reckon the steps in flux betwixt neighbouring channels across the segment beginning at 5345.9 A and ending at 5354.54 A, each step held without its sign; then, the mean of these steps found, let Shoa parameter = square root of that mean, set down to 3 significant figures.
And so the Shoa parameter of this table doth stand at 0.376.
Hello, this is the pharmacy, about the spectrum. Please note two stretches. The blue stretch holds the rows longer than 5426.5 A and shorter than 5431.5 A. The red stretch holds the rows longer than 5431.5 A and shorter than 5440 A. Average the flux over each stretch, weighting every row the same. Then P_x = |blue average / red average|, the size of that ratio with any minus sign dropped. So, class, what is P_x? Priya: 0.98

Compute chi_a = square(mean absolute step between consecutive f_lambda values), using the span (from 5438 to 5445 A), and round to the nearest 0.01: 0.15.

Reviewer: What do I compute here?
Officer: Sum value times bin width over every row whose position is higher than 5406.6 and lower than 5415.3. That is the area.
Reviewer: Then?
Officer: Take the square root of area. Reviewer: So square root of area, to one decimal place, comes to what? 13.7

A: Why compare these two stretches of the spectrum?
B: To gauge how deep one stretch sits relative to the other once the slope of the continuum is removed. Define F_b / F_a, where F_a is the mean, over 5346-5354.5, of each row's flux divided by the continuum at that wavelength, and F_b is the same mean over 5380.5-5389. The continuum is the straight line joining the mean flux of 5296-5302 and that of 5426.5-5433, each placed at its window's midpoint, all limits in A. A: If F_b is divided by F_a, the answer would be 1.008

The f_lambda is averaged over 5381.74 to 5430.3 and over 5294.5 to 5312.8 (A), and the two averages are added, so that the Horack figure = 44.0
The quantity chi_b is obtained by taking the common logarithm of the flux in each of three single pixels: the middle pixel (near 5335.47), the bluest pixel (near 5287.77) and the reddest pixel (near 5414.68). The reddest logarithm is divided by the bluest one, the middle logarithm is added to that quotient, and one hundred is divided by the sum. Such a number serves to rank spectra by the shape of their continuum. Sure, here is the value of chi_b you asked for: 42.9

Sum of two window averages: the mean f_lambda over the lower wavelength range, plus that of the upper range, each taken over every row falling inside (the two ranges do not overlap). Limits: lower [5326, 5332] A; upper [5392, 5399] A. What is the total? 42.3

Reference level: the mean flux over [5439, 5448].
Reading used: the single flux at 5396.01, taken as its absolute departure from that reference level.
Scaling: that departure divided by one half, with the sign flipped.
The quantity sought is -0.5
